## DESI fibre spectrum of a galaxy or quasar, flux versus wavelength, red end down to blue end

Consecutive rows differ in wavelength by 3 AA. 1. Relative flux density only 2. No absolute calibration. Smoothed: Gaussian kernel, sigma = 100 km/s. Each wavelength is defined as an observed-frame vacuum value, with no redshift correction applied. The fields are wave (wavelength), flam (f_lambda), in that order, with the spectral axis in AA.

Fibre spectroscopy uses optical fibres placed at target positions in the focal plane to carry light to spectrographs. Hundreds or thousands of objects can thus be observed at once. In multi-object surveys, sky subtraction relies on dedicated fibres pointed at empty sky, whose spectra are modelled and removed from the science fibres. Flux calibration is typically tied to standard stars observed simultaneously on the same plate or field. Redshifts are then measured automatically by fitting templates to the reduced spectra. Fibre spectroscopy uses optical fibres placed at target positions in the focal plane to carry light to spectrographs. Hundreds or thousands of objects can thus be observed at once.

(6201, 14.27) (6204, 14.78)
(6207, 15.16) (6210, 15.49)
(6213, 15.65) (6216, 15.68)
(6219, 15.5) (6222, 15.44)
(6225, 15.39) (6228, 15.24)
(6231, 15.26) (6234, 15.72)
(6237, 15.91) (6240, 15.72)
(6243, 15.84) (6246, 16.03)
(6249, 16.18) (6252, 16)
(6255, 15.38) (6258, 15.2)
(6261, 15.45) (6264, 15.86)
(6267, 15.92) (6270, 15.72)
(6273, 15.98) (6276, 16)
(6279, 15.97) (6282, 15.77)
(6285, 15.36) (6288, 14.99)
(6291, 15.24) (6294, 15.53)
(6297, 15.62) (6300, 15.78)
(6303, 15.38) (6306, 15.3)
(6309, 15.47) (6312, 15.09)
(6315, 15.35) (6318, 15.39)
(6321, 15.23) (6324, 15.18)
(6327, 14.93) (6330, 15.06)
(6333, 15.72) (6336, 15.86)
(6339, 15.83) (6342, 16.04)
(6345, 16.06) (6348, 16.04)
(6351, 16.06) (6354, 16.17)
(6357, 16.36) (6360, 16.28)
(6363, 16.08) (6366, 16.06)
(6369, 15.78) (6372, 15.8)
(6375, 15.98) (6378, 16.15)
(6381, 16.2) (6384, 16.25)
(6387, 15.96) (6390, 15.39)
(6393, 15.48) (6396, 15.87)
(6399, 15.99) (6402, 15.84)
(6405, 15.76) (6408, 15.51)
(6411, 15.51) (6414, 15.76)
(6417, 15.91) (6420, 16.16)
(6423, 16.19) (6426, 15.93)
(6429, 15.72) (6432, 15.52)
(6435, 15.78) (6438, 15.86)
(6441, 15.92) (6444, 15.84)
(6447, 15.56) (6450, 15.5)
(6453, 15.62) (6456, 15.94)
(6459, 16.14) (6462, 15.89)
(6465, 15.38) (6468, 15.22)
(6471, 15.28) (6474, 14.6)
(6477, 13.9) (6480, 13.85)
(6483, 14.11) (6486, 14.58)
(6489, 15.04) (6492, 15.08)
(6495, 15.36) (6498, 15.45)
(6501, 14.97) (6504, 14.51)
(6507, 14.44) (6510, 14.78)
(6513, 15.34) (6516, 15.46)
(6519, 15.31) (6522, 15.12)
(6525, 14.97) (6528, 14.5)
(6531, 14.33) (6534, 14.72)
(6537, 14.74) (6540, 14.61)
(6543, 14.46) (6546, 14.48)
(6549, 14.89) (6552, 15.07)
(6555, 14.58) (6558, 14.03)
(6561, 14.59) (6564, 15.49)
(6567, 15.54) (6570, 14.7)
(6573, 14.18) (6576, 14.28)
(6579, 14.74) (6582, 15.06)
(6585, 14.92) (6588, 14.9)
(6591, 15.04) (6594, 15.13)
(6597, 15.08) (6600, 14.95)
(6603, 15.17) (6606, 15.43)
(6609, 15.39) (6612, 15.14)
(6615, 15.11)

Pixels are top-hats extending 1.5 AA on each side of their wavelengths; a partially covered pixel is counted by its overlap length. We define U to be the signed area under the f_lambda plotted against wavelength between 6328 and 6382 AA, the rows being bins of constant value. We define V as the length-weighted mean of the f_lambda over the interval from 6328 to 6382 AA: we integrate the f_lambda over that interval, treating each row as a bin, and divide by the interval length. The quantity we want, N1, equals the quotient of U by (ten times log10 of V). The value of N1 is 72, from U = 862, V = 15.96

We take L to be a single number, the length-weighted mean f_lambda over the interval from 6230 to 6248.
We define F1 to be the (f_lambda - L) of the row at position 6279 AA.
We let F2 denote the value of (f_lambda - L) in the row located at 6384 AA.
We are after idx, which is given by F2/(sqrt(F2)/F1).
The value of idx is 0.137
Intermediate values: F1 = 0.198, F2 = 0.48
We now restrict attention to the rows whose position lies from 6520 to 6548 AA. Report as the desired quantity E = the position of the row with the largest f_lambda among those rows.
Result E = 6522 AA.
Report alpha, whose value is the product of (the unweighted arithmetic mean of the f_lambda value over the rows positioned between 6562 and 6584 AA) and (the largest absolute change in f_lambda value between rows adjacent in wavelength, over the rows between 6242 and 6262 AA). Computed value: 9.2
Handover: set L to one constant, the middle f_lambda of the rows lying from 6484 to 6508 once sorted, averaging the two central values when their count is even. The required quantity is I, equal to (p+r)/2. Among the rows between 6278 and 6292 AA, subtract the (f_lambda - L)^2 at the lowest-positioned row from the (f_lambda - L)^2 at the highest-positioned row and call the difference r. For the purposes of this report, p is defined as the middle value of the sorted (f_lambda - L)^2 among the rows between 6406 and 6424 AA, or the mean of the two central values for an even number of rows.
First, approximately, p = 0.69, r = -0.88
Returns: -0.09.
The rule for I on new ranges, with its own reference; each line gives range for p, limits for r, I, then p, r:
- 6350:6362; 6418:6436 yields 0.38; 1.49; -0.73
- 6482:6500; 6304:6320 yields 0.11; 0.15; 0.06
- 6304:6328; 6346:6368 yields 0.06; 0.07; 0.04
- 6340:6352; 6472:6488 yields 0.55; 1.09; 0.02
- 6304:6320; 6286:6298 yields 0.25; 0.12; 0.38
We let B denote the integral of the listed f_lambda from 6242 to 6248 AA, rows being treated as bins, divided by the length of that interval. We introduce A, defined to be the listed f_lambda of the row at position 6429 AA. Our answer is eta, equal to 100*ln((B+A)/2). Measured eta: 276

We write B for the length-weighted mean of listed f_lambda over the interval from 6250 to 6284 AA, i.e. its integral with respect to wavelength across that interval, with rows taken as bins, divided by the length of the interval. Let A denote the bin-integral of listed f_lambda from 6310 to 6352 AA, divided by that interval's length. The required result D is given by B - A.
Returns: 0.2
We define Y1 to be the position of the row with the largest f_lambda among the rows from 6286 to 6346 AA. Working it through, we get 6345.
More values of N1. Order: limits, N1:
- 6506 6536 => 38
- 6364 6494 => 170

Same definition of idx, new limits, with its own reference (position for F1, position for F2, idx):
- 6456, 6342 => 0.087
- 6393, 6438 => -0.087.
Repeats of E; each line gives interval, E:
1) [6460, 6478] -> 6462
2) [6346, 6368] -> 6357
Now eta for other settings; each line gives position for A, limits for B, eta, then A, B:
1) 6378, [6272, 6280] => 278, 16.15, 16.0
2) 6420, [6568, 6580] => 273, 16.16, 14.5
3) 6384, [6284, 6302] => 276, 16.25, 15.4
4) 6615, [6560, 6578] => 271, 15.11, 14.8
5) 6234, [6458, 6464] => 276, 15.72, 16.0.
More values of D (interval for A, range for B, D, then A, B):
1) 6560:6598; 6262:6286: 0.9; 14.9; 15.8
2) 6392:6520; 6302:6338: -0.1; 15.4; 15.3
